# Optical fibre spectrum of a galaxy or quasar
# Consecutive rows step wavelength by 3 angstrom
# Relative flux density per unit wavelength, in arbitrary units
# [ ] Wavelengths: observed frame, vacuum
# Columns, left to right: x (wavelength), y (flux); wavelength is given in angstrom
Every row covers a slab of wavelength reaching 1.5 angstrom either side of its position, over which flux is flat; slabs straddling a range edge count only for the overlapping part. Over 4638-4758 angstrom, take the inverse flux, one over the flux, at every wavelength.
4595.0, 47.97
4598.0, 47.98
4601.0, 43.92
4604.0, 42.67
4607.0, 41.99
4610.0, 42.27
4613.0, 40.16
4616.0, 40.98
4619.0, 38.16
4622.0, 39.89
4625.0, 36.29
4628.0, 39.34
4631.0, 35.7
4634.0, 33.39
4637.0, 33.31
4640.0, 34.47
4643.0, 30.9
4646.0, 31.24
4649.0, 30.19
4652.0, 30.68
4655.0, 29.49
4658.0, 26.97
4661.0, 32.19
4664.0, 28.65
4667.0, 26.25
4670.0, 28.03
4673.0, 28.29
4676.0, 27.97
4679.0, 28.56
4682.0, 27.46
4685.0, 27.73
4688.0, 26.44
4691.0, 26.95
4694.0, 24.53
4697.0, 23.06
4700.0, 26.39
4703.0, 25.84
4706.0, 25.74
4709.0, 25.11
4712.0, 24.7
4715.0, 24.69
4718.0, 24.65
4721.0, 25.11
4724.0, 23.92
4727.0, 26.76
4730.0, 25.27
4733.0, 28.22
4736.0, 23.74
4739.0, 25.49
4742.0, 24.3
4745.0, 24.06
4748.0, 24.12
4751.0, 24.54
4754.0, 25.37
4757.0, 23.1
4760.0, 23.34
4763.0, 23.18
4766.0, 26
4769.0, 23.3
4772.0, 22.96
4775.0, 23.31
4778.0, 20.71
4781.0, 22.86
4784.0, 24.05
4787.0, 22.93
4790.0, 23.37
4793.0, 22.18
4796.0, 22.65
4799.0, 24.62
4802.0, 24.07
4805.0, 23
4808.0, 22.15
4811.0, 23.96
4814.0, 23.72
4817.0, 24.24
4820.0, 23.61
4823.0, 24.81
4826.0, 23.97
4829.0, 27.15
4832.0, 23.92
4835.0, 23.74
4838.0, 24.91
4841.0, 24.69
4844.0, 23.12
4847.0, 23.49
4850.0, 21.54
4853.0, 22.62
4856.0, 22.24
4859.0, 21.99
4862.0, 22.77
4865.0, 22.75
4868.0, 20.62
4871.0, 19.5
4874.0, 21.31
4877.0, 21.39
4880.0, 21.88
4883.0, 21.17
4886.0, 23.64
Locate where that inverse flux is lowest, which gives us 4640.0 angstrom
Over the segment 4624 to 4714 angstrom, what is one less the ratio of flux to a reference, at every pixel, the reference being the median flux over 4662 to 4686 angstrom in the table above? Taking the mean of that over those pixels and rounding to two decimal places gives -0.04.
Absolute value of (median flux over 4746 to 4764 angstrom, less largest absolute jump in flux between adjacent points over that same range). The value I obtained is 21.5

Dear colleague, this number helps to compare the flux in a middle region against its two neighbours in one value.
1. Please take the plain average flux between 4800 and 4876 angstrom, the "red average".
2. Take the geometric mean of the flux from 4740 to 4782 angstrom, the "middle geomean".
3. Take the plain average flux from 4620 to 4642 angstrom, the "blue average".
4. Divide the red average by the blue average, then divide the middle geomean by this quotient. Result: 37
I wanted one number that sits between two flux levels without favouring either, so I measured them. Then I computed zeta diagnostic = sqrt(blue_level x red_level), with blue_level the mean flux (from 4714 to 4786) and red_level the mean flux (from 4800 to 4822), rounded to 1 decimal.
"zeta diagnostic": 23.9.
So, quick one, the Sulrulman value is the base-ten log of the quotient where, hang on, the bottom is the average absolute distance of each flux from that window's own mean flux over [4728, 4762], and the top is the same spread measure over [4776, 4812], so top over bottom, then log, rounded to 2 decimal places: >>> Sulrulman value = -0.10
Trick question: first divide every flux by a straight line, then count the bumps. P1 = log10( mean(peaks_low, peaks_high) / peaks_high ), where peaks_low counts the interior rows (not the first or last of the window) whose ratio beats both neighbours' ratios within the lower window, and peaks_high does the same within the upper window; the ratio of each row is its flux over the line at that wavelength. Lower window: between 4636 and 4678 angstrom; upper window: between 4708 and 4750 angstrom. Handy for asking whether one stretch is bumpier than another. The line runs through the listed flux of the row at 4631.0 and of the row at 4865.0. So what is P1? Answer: 0.05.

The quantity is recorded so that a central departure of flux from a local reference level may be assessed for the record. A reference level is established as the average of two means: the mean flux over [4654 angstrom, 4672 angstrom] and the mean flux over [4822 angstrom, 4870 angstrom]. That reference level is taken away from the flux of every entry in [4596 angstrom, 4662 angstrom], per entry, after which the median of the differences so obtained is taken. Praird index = 10.0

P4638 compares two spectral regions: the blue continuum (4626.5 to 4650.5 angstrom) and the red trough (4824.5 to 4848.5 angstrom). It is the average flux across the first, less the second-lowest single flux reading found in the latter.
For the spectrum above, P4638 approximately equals 10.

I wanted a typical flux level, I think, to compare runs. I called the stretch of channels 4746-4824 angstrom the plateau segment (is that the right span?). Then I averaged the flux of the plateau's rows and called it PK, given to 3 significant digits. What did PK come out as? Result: 23.5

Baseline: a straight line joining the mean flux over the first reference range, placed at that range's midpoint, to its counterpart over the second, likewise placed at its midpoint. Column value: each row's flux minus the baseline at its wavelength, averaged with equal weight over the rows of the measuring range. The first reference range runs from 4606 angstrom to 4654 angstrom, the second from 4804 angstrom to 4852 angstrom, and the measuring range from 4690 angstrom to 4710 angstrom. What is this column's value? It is -6.4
